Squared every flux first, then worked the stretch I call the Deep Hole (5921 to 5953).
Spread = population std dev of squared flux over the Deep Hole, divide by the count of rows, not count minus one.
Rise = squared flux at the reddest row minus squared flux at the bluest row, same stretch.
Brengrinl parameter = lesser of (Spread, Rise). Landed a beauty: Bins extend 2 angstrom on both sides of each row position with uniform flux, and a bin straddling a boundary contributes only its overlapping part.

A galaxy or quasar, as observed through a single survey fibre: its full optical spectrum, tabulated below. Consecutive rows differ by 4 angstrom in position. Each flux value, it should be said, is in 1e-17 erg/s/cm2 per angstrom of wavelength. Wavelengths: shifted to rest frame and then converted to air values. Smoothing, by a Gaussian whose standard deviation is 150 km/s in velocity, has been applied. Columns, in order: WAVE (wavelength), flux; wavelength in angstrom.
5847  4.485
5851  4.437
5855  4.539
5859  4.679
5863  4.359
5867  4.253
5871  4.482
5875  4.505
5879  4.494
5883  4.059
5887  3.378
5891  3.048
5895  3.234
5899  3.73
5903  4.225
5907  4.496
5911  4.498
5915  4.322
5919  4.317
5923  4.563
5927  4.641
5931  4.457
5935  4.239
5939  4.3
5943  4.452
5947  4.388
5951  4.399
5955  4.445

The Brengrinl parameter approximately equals -1.5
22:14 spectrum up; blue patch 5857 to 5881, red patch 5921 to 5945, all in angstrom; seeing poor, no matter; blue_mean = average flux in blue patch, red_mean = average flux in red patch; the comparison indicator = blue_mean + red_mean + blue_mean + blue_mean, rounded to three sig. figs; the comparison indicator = 17.8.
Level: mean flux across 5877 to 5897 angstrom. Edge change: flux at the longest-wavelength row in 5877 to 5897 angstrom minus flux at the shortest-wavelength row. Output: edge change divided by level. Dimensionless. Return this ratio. -0.35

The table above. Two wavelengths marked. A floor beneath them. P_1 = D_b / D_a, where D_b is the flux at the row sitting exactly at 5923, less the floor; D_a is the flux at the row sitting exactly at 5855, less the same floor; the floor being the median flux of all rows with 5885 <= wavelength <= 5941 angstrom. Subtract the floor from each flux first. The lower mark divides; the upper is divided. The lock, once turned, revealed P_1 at 1.1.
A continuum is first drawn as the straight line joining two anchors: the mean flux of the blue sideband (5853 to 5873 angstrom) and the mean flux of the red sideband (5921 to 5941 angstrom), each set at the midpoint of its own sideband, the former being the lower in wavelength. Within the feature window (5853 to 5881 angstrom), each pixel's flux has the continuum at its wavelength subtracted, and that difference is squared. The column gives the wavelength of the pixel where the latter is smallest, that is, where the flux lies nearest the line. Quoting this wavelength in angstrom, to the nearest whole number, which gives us 5871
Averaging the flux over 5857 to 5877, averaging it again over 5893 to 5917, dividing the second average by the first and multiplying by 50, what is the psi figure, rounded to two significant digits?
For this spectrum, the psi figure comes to 46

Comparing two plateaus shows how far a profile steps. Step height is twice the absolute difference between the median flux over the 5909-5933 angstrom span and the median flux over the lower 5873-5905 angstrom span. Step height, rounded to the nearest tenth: 1.2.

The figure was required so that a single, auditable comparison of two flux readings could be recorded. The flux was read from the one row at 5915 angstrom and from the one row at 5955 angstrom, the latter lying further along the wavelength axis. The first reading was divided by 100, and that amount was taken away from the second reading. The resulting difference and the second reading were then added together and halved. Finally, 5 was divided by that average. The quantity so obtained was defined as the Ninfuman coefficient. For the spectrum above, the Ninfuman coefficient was 1.13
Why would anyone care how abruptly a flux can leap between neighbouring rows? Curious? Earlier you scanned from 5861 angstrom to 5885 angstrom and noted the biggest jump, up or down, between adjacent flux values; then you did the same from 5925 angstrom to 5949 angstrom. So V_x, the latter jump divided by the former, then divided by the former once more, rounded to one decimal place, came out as 1.2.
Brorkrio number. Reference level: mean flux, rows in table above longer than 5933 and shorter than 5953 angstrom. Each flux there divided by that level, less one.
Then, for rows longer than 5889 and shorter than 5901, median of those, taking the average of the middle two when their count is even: -0.26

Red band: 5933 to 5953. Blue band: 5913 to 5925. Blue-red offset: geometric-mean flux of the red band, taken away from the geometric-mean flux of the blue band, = 0.0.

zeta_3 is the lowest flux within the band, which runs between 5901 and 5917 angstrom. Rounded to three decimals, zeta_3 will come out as 4.225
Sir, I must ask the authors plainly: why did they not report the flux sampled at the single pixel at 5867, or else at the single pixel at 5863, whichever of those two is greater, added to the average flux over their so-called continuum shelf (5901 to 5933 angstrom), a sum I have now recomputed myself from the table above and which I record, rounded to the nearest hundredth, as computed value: 8.80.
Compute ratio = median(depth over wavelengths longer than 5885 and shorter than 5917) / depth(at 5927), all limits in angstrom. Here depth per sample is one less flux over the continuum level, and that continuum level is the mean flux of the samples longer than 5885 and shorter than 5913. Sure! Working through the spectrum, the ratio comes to 0.21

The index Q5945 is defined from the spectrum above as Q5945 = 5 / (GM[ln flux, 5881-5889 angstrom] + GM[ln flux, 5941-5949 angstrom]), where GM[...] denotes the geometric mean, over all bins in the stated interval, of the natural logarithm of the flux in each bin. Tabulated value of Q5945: 1.79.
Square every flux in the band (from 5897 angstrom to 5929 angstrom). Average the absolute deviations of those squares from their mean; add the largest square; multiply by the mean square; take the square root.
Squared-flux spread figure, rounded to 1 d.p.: 21.0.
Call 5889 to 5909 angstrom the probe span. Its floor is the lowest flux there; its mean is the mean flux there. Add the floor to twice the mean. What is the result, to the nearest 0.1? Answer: 10.5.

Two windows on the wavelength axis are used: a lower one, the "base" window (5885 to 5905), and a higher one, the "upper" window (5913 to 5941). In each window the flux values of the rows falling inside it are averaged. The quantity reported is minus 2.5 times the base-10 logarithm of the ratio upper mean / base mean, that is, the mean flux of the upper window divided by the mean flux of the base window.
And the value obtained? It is -0.24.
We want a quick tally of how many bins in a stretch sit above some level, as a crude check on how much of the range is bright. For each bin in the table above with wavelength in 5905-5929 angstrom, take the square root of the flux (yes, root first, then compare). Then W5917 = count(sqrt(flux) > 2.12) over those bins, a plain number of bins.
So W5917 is 4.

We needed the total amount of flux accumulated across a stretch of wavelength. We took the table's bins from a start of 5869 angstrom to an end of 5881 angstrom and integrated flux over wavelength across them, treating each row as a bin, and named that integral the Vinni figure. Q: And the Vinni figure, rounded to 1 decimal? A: 53.9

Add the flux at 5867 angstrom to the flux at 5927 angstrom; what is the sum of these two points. 8.89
